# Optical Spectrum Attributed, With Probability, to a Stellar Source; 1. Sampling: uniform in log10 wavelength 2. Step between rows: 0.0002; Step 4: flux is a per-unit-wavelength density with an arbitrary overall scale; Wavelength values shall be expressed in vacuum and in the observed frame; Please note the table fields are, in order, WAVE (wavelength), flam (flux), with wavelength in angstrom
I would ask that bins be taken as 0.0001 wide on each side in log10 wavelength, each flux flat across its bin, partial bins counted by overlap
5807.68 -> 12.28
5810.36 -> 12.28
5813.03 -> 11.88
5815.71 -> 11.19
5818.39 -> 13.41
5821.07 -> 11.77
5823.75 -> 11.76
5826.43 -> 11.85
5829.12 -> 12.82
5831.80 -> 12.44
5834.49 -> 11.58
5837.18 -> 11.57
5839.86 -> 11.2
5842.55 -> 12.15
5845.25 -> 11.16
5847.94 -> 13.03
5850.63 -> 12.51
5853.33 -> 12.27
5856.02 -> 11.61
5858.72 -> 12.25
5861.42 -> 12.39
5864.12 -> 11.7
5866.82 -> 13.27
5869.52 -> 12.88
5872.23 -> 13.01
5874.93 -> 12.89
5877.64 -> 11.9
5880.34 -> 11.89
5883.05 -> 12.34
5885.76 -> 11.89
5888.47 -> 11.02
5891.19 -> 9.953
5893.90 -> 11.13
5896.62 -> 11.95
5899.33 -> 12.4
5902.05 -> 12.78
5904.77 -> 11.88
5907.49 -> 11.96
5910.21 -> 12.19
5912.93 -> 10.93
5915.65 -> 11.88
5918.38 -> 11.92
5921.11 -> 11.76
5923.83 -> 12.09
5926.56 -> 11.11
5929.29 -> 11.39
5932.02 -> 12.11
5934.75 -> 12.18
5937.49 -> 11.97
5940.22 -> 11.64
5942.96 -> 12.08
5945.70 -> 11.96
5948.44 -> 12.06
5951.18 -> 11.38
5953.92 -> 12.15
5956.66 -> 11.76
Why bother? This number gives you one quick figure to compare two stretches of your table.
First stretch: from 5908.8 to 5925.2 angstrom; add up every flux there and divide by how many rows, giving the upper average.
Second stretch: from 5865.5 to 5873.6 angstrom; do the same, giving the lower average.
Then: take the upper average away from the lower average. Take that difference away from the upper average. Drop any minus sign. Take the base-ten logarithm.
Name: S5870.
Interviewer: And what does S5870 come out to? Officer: 1.02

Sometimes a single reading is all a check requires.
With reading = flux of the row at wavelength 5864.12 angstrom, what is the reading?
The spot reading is 11.7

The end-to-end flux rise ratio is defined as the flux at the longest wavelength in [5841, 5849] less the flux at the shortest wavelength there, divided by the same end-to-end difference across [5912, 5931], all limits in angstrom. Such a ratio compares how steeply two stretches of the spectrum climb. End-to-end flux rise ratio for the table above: 1.9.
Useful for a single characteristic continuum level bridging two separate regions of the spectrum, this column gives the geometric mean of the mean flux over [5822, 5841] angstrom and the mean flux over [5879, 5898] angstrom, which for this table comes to 11.67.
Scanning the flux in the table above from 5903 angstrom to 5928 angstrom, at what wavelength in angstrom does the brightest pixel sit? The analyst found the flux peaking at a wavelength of 5910.21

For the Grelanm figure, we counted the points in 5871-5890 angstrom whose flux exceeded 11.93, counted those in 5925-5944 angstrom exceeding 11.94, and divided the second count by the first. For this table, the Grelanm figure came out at 1.3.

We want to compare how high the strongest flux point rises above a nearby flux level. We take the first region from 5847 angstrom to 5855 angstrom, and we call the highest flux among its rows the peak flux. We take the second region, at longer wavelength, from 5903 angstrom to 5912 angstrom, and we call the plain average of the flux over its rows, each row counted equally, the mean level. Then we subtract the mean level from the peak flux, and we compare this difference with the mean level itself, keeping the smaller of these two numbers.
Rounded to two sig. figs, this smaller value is 1.0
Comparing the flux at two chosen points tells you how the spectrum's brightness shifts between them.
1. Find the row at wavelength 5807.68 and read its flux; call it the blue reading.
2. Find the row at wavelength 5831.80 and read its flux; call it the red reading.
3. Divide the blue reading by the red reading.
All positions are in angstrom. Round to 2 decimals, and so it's 0.99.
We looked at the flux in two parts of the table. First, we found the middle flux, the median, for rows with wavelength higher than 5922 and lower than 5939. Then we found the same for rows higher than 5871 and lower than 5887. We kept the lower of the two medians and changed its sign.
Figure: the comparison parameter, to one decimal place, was -12.0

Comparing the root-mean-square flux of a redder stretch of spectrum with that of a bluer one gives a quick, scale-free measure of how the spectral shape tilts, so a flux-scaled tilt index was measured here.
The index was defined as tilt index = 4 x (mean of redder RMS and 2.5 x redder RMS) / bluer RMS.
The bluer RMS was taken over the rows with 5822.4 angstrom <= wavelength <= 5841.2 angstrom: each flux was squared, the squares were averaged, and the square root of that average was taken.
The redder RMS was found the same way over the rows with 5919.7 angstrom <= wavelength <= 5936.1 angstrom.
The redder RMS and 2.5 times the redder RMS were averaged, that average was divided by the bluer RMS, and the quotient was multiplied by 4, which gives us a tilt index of 6.93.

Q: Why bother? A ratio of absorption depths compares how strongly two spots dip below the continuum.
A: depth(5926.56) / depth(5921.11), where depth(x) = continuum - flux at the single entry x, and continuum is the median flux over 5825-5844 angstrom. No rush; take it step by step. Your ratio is 8.2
